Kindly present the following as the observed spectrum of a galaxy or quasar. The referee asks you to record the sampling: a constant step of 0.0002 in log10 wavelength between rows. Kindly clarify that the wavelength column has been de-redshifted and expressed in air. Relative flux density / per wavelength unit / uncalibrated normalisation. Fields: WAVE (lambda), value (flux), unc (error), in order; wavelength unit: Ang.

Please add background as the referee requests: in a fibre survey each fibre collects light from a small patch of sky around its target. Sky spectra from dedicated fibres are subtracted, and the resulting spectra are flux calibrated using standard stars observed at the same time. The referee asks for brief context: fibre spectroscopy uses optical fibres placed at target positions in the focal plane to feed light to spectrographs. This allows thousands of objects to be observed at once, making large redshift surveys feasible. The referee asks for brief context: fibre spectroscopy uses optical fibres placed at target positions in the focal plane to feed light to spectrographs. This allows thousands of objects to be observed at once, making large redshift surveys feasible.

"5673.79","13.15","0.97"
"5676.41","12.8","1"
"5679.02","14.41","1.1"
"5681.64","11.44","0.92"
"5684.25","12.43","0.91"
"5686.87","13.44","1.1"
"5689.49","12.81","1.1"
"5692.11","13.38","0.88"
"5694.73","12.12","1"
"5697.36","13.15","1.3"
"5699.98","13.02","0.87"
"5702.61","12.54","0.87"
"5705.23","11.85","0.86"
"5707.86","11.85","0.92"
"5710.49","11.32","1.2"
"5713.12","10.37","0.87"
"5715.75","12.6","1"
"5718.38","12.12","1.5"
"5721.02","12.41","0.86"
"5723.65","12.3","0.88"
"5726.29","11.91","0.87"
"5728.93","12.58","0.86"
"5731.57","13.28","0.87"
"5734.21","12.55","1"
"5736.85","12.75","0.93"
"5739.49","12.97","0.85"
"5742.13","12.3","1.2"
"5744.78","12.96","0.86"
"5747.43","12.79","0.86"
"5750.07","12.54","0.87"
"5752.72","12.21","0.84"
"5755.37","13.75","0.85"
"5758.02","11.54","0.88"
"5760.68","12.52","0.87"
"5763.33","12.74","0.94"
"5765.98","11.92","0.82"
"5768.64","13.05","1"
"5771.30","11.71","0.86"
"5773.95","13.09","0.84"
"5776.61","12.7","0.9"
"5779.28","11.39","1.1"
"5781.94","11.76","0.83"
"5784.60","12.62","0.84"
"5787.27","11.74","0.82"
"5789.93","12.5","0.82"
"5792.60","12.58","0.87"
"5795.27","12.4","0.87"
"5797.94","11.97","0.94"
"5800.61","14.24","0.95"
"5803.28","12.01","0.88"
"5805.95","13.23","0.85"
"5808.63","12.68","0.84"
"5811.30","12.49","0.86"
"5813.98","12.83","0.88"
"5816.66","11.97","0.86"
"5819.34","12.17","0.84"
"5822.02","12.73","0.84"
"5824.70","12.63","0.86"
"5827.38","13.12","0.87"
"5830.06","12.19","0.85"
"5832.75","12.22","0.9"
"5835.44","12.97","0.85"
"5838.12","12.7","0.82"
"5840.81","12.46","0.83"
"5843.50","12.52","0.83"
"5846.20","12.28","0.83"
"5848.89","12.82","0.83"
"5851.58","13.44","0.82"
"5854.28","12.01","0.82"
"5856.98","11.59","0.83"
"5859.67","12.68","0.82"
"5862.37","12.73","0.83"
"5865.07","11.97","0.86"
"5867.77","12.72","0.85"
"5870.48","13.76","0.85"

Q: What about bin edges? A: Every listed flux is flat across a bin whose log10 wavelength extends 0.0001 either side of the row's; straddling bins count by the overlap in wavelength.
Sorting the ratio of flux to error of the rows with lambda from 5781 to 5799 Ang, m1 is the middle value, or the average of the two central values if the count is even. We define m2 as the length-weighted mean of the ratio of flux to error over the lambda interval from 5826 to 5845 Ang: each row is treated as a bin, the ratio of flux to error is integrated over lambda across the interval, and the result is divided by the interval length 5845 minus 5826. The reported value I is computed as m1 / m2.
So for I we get 0.97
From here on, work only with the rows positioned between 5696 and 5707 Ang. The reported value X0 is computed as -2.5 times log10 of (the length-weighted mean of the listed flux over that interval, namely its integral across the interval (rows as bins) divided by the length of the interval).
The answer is -2.75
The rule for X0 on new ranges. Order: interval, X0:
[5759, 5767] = -2.73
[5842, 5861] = -2.74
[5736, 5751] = -2.76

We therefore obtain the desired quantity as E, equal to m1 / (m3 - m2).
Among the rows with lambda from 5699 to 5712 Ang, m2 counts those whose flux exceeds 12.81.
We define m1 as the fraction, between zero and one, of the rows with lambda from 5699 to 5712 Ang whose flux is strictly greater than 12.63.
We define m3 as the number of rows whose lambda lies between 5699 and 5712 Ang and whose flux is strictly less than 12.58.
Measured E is 0.07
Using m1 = 0.20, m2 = 1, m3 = 4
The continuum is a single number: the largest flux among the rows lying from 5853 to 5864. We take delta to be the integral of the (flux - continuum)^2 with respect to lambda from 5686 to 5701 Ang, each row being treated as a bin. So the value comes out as 3.9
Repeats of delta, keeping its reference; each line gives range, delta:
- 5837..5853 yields 2.3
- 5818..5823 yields 0.8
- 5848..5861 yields 6.3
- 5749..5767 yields 9.0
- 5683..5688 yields 1.5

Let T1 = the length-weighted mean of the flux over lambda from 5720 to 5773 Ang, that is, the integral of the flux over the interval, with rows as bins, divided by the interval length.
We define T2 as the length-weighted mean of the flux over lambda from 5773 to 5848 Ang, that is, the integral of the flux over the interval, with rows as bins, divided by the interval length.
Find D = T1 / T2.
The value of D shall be 1.00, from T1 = 12.5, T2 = 12.5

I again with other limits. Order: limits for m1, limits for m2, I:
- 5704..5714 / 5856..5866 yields 0.84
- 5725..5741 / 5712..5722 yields 1.21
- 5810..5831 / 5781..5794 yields 0.99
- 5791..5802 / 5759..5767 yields 1.02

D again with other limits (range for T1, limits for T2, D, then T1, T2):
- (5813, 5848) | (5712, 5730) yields 1.04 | 12.5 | 12.1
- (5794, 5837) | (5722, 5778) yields 1.00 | 12.6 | 12.6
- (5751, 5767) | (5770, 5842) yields 1.00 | 12.5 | 12.5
